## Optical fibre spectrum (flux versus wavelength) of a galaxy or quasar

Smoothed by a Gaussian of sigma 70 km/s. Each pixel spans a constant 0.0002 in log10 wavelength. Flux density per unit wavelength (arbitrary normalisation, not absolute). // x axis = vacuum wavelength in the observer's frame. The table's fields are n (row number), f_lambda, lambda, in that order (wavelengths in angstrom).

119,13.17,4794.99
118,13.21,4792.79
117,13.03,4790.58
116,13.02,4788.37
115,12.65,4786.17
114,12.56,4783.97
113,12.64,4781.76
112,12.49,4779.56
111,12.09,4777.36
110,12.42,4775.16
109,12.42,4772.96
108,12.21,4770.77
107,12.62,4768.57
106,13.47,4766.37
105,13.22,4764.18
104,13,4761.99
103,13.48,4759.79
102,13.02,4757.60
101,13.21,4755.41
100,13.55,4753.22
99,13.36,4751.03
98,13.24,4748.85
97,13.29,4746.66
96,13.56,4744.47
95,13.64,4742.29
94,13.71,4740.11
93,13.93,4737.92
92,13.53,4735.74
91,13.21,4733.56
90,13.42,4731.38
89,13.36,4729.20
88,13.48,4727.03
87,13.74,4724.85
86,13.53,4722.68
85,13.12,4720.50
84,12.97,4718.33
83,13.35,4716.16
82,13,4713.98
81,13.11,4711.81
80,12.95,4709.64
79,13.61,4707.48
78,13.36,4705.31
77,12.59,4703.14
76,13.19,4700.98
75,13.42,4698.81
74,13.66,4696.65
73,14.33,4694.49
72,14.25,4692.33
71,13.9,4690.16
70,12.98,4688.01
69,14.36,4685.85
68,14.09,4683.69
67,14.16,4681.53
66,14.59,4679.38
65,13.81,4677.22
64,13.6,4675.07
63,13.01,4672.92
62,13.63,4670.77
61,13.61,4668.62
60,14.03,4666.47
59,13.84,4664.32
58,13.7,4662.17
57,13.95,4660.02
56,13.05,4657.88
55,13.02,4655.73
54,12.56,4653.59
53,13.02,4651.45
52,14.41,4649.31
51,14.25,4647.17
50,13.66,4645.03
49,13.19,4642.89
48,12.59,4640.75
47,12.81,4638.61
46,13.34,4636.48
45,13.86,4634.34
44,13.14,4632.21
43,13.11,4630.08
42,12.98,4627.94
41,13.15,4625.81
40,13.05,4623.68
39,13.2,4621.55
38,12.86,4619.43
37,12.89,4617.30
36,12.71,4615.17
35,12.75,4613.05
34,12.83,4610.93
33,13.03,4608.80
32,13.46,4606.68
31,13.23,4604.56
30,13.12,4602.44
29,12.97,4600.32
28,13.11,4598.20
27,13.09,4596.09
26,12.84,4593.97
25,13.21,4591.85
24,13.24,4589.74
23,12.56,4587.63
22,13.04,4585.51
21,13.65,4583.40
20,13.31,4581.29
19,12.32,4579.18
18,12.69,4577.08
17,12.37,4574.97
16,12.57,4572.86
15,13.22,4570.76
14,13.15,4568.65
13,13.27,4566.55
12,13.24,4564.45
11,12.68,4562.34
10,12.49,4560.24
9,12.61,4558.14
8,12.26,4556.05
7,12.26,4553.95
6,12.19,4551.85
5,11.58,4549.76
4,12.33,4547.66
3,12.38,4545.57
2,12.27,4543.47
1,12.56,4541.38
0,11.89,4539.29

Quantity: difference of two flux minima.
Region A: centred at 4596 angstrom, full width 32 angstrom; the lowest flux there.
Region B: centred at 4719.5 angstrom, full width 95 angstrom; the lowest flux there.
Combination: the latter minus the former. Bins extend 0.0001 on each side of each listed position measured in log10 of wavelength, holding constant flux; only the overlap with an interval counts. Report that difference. 0.03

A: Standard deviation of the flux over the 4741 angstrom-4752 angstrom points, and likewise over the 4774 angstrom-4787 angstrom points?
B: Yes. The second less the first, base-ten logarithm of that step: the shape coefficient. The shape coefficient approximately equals -1.5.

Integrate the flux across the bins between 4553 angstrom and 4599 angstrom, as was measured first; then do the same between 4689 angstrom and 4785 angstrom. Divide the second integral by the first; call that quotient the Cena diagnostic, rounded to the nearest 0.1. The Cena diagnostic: 2.1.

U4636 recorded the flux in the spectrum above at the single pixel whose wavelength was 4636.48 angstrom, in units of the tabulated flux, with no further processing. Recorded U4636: 13.34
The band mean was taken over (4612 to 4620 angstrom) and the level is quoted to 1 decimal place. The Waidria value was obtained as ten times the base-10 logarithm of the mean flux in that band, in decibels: 11.1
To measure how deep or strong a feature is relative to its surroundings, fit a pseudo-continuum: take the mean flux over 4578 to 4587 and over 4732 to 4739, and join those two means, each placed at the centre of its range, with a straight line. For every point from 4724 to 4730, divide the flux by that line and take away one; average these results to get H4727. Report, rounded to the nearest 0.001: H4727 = 0.000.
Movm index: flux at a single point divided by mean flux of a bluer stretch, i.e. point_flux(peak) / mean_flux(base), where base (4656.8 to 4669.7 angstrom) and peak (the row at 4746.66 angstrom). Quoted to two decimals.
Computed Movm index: 0.97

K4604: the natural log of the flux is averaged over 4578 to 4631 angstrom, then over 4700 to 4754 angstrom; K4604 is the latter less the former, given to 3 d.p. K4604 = 0.025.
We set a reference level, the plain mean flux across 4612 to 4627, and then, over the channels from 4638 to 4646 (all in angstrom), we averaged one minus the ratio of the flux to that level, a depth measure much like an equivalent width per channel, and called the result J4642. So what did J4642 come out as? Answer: -0.009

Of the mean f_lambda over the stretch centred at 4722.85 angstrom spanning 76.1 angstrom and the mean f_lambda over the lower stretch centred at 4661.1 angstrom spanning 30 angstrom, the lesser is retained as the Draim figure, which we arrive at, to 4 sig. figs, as 13.44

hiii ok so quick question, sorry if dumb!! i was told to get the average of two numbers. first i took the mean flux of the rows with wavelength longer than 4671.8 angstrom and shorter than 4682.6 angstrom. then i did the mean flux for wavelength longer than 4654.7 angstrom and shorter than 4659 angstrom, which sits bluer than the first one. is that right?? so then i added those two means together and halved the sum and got 13.4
